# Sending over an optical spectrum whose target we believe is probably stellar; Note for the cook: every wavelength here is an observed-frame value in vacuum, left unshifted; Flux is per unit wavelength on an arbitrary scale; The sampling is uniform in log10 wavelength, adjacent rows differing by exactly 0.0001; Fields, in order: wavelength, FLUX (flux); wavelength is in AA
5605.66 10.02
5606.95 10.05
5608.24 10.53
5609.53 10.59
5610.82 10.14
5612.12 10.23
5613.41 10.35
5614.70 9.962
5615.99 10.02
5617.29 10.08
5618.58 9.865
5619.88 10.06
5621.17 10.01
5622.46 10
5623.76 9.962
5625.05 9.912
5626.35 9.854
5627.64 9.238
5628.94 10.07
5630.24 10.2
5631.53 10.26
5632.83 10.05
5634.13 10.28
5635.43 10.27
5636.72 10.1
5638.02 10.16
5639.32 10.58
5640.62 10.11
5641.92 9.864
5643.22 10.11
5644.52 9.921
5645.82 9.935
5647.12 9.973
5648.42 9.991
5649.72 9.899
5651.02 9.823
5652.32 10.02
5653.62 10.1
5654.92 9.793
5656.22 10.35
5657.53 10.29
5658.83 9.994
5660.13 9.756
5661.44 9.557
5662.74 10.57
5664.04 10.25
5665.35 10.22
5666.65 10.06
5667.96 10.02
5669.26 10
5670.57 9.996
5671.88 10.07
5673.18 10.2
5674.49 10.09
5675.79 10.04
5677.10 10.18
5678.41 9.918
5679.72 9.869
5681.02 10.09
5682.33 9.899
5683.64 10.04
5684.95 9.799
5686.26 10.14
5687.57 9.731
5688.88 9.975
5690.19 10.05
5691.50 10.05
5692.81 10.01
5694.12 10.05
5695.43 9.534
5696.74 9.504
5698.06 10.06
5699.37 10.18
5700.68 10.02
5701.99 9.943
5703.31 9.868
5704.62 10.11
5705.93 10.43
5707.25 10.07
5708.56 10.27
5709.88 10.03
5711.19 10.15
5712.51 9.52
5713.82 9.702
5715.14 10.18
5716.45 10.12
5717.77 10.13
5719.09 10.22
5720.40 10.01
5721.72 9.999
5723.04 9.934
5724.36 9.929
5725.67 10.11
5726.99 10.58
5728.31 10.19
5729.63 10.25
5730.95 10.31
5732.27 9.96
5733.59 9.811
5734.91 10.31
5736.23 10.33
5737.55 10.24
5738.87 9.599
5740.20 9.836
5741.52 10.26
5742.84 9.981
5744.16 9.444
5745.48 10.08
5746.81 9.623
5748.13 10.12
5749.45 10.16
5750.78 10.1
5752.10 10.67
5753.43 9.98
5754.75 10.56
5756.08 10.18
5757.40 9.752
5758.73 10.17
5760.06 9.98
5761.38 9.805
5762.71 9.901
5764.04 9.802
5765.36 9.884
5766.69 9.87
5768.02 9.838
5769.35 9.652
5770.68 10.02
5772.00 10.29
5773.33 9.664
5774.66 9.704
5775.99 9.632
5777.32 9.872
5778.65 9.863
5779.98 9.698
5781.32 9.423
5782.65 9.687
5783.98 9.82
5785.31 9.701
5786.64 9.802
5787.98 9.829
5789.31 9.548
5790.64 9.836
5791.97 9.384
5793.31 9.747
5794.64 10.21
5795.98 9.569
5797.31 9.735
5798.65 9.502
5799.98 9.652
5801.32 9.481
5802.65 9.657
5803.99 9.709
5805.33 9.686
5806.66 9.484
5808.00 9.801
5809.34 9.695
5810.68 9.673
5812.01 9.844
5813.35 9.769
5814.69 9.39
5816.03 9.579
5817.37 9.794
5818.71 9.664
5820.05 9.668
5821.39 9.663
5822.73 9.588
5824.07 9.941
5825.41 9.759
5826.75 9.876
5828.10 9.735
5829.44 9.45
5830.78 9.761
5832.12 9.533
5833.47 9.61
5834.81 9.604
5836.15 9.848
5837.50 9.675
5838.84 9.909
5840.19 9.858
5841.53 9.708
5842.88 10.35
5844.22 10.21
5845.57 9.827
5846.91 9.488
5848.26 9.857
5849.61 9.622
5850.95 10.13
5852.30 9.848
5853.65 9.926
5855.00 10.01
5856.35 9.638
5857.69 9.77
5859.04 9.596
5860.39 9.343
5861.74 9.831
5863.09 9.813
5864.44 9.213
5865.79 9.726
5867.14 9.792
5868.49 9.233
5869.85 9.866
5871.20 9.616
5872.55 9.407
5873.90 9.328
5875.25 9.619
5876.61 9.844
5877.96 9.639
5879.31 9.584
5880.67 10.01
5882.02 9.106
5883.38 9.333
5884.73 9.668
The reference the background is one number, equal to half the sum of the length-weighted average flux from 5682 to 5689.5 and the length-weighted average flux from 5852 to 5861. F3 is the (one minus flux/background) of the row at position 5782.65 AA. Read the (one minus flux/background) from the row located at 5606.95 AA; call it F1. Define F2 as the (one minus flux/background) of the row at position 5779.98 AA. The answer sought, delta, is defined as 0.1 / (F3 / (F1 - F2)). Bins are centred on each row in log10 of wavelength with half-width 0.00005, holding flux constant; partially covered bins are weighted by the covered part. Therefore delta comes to -0.25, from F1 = -0.022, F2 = 0.01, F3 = 0.014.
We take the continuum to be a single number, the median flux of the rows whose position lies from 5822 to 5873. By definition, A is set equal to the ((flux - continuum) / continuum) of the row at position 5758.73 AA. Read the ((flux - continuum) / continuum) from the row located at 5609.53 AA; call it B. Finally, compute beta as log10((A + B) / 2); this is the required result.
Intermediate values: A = 0.042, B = 0.09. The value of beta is -1.2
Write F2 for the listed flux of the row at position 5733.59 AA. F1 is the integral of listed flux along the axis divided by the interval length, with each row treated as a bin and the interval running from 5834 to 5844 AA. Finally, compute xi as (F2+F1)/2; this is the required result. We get 9.8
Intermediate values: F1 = 9.9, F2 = 9.811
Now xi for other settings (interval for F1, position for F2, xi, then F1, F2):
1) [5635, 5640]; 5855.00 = 10.1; 10.3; 10.01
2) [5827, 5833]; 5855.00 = 9.8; 9.6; 10.01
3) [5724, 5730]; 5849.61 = 9.9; 10.2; 9.622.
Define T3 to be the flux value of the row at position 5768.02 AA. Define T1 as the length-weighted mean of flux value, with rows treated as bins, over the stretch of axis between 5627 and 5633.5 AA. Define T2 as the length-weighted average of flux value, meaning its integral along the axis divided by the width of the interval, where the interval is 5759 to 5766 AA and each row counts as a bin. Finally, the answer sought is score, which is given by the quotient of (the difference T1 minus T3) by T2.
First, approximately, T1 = 9.95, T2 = 9.90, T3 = 9.838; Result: 0.01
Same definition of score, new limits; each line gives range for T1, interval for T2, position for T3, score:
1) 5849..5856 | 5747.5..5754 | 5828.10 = 0.02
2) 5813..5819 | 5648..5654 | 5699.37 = -0.06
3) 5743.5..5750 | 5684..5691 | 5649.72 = 0.00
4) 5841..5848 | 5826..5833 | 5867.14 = 0.01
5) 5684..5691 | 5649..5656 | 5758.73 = -0.02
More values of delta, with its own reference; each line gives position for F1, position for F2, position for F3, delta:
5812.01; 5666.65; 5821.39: 0.13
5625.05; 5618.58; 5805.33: -0.03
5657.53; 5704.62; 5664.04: 0.04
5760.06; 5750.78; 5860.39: 0.02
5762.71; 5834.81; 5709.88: 0.15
